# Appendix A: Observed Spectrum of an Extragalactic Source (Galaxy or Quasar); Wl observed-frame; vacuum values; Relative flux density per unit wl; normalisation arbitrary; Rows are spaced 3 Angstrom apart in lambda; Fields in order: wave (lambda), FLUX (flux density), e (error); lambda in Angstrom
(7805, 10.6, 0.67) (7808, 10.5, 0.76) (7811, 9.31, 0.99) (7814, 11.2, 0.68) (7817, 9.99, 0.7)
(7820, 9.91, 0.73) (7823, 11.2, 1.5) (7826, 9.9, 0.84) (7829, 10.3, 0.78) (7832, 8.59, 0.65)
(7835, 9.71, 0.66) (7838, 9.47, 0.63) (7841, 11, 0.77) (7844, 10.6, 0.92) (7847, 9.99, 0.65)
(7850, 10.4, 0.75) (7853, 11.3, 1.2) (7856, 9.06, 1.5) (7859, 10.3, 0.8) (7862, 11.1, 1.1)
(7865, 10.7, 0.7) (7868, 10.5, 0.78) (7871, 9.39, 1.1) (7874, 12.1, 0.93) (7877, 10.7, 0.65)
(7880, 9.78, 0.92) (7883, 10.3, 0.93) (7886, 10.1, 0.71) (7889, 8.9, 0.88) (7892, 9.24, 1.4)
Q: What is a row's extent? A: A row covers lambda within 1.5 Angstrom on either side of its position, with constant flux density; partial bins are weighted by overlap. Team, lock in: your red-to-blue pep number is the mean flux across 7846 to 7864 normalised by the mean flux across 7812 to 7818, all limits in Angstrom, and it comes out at 0.98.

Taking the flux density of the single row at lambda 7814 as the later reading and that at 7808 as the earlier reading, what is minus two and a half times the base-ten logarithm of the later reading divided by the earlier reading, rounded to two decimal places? -0.07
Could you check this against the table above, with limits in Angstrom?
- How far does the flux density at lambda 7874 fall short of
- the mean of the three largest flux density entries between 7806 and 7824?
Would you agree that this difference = -1.1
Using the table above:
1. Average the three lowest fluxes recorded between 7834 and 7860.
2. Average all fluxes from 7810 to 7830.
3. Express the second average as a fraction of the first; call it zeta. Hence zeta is 1.09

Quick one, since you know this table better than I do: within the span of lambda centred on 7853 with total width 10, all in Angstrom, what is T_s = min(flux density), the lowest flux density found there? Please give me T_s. 9.06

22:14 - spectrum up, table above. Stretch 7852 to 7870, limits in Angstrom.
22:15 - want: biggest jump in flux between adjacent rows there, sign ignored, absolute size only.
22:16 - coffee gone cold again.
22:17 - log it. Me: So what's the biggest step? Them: 2.24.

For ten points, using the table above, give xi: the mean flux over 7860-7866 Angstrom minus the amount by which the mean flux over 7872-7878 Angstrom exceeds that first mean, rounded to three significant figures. 10.4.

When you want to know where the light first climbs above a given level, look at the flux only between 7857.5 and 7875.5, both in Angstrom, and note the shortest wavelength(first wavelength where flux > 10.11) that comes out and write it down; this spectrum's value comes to 7859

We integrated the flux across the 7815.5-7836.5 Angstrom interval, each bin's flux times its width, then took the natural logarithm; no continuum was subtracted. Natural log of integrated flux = 5.3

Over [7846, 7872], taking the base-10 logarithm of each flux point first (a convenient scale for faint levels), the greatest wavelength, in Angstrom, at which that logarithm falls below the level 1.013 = 7871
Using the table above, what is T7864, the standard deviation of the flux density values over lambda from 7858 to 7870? 0.3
